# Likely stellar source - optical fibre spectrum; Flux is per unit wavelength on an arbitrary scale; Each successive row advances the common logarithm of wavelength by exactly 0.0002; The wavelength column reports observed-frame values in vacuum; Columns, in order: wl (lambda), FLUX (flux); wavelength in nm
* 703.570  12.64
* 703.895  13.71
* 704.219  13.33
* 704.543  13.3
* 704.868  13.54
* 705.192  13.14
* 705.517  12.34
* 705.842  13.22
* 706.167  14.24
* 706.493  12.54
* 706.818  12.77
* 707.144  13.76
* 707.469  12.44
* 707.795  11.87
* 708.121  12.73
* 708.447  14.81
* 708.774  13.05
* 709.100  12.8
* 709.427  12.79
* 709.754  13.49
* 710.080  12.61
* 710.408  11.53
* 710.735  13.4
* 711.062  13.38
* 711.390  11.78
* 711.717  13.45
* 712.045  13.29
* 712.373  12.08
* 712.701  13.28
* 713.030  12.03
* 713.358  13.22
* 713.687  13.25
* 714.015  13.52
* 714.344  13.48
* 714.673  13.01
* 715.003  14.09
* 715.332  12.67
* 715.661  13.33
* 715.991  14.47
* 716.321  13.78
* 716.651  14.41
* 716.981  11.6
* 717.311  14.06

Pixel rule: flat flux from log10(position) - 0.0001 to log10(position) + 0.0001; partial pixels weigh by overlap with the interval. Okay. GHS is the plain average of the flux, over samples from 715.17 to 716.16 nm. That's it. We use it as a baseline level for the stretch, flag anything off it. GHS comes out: 13.5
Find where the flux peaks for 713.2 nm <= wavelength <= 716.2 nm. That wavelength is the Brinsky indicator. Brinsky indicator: 715.991 nm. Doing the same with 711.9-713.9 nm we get 712.045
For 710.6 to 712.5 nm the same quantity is 711.717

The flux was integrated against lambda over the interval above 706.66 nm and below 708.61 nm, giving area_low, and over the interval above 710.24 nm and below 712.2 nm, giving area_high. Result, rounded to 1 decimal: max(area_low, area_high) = 25.5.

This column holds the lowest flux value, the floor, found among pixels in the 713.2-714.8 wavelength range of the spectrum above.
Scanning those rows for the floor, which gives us 13.01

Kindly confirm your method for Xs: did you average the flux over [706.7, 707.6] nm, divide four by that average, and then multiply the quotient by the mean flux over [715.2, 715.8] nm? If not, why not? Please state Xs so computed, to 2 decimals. 4.00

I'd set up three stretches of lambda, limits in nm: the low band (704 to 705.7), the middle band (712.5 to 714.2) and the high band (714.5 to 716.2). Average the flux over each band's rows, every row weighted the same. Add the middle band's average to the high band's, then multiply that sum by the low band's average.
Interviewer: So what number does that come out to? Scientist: 349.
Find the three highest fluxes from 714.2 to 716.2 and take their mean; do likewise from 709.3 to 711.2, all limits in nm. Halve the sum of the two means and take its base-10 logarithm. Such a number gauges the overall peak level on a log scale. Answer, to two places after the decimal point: 1.14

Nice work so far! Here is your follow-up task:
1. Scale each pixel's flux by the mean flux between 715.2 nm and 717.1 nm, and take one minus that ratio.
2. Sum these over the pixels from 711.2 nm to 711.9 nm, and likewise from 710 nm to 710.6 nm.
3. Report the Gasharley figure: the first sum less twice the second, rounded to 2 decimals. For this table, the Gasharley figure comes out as -0.28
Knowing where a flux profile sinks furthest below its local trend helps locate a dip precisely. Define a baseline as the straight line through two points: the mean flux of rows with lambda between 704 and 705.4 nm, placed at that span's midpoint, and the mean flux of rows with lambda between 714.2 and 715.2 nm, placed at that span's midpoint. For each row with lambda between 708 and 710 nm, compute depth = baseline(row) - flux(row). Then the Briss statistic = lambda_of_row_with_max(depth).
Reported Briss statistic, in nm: 708.121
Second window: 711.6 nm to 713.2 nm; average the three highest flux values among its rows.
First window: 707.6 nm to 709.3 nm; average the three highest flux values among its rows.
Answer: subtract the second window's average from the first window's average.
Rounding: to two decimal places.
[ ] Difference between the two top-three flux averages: 0.21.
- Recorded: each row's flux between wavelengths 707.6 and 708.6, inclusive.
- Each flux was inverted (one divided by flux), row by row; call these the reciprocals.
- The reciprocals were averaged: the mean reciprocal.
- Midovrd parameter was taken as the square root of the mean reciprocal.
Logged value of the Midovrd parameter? 0.277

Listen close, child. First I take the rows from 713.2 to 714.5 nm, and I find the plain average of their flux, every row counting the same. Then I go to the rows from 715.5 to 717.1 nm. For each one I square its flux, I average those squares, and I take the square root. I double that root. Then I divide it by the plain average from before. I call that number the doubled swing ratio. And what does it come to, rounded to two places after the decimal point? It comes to 2.03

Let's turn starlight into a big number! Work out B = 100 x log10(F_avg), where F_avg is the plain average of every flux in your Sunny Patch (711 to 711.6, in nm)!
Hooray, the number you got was 110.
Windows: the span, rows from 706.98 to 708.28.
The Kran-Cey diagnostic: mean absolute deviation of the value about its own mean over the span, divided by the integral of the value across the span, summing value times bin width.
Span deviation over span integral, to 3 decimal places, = 0.033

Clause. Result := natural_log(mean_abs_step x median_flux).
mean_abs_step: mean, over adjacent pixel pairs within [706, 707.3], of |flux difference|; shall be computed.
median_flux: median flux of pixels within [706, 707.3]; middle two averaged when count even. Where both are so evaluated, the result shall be 2.56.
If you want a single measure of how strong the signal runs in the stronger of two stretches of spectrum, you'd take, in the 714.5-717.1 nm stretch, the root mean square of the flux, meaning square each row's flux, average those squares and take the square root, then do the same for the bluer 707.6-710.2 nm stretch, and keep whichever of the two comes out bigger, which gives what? 13.45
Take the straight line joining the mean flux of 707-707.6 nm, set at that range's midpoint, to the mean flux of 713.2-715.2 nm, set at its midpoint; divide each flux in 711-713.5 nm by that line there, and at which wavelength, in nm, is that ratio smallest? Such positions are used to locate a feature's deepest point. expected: 711.390 nm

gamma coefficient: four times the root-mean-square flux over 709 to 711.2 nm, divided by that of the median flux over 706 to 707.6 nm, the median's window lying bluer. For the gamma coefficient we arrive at 4.03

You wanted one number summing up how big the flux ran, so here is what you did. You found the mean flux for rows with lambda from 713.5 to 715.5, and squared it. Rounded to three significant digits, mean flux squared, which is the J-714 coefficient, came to 178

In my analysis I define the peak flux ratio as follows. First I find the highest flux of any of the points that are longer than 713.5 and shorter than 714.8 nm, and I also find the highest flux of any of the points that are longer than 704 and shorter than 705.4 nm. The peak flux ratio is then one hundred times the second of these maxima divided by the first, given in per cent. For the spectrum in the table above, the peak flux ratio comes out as 100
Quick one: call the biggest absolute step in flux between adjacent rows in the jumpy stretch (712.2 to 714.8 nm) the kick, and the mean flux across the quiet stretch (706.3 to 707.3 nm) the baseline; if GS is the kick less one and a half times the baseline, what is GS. -18.3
